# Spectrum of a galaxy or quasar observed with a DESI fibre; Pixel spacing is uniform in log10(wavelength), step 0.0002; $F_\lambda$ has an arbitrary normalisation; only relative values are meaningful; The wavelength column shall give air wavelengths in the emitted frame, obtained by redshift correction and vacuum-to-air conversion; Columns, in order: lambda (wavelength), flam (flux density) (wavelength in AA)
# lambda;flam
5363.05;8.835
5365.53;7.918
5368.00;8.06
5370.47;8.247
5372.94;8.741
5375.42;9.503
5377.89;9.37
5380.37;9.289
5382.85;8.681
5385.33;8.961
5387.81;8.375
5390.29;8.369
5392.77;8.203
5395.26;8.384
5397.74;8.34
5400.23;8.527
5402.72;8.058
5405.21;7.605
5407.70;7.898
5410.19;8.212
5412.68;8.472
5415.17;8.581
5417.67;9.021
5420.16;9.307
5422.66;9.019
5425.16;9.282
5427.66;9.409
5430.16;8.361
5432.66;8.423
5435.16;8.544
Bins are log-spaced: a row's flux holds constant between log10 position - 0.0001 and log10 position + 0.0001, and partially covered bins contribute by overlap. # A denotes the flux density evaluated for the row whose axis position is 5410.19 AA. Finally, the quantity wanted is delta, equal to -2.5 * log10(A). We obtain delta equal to -2.29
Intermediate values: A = 8.212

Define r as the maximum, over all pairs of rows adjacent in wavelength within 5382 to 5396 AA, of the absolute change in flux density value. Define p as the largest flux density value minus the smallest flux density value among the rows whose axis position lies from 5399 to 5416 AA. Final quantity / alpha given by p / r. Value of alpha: 1.7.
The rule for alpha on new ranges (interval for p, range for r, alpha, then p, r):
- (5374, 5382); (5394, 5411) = 0.5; 0.2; 0.47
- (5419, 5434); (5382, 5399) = 1.8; 1.0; 0.59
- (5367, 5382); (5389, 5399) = 8.0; 1.4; 0.18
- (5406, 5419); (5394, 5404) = 2.4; 1.1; 0.47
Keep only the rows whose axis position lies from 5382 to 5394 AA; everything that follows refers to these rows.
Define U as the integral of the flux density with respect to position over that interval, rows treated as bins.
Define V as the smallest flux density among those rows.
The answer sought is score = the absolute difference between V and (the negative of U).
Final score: 110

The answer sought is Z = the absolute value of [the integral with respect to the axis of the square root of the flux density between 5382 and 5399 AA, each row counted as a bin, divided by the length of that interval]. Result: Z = 2.91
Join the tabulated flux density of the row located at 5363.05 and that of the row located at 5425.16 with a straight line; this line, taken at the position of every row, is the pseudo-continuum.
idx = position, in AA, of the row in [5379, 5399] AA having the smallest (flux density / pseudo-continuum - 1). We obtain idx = 5392.77 AA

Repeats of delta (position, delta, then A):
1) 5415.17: -2.33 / 8.581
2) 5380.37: -2.42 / 9.289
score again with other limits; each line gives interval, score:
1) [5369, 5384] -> 143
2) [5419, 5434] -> 143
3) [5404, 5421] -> 151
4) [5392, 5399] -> 66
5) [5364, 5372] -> 73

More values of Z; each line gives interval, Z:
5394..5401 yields 2.90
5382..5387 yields 2.97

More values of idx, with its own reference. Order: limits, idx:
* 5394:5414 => 5405.21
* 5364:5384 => 5365.53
